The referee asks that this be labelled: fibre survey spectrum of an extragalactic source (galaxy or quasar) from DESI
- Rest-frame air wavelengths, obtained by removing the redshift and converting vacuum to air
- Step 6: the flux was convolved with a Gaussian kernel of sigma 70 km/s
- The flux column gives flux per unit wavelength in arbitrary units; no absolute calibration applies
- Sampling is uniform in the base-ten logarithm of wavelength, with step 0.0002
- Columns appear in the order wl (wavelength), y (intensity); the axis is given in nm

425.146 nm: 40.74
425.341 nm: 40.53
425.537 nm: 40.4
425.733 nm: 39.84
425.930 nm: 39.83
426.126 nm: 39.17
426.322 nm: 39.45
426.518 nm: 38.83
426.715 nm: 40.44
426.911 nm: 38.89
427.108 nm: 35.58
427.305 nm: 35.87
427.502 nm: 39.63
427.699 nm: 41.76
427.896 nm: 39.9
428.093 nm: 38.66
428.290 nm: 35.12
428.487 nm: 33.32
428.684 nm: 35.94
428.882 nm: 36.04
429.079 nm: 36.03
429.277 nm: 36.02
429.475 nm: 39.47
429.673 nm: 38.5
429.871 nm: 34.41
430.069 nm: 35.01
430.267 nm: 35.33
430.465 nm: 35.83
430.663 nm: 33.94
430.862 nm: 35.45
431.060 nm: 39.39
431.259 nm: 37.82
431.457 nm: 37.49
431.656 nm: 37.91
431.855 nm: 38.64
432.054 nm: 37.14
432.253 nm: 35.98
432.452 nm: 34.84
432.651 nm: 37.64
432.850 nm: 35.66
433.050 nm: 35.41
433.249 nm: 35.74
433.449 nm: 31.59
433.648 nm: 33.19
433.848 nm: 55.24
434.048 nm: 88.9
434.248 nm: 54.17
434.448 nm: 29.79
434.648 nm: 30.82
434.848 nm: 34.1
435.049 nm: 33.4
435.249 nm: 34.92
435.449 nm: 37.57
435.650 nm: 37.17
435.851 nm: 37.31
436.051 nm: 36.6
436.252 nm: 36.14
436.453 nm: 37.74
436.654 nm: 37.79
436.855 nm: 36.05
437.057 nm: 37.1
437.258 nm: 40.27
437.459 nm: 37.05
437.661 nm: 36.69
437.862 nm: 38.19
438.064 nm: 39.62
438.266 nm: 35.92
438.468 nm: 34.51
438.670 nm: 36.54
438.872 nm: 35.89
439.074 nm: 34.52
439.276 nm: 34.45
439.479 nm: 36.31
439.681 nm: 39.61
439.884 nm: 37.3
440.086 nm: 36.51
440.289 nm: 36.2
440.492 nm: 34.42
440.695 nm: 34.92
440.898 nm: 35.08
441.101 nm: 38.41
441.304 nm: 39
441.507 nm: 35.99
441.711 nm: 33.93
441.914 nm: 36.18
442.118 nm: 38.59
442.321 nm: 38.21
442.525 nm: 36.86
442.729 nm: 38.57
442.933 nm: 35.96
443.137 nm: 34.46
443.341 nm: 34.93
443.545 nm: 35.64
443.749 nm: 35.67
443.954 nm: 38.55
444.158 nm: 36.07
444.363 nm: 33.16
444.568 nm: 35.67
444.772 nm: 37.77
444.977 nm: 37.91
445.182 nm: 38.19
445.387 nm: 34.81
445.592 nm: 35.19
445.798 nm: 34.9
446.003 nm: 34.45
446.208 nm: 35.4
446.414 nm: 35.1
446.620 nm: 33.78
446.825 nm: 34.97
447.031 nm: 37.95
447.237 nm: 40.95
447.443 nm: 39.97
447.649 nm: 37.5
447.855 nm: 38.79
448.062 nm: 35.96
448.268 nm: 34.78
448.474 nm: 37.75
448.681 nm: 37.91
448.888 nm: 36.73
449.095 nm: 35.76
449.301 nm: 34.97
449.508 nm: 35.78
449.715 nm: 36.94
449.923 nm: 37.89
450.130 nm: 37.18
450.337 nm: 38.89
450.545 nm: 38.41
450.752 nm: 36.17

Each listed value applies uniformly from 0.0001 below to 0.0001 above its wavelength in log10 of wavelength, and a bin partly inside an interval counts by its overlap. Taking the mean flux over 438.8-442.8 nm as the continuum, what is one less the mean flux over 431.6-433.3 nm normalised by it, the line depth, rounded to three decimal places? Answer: 0.000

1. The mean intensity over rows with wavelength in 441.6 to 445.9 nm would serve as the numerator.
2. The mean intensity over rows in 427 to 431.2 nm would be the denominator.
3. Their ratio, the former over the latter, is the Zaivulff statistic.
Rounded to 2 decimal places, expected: 0.99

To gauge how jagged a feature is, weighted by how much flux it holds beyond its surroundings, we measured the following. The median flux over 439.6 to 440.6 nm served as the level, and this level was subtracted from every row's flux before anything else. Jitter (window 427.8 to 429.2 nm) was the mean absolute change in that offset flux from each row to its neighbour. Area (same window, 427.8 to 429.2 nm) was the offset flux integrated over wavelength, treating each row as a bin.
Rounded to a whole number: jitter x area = 0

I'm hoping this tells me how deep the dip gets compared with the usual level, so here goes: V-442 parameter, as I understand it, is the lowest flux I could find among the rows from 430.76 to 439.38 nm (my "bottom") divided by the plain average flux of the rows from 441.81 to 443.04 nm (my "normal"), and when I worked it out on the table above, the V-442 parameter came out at 0.80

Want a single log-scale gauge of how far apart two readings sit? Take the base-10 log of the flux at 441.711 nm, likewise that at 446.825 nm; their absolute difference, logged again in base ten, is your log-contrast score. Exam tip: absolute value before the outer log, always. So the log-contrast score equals -1.88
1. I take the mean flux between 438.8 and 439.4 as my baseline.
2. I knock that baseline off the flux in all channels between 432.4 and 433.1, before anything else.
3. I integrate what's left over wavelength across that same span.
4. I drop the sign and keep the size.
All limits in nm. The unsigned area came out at 0.7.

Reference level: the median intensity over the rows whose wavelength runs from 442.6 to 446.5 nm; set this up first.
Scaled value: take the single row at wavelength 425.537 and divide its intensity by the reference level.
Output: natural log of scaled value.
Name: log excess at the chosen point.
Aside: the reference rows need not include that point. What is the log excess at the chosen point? 0.13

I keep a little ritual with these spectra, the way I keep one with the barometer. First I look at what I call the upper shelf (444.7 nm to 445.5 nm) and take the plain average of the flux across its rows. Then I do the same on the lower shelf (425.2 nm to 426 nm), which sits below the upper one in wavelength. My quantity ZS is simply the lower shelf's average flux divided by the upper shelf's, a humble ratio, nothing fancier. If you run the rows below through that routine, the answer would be 1.08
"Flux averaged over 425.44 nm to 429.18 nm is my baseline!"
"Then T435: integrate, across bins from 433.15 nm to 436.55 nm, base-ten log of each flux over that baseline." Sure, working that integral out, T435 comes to 0.02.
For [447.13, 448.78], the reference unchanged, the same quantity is 0.00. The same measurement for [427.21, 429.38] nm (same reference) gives -0.03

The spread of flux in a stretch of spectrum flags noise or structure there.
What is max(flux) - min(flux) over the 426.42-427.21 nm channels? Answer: 5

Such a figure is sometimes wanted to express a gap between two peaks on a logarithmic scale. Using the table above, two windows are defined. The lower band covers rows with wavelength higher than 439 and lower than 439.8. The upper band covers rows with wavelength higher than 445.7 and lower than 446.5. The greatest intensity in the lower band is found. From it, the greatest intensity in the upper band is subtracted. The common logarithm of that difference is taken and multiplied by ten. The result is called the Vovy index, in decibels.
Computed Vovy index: 6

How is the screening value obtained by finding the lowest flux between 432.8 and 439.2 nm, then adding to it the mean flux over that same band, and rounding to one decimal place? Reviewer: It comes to 68.4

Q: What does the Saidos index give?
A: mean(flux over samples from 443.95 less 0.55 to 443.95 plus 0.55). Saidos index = 35.8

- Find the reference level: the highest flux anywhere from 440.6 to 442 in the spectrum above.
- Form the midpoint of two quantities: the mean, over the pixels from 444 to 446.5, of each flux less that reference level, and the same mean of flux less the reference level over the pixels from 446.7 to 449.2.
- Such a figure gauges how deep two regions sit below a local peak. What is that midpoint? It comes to -2.4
